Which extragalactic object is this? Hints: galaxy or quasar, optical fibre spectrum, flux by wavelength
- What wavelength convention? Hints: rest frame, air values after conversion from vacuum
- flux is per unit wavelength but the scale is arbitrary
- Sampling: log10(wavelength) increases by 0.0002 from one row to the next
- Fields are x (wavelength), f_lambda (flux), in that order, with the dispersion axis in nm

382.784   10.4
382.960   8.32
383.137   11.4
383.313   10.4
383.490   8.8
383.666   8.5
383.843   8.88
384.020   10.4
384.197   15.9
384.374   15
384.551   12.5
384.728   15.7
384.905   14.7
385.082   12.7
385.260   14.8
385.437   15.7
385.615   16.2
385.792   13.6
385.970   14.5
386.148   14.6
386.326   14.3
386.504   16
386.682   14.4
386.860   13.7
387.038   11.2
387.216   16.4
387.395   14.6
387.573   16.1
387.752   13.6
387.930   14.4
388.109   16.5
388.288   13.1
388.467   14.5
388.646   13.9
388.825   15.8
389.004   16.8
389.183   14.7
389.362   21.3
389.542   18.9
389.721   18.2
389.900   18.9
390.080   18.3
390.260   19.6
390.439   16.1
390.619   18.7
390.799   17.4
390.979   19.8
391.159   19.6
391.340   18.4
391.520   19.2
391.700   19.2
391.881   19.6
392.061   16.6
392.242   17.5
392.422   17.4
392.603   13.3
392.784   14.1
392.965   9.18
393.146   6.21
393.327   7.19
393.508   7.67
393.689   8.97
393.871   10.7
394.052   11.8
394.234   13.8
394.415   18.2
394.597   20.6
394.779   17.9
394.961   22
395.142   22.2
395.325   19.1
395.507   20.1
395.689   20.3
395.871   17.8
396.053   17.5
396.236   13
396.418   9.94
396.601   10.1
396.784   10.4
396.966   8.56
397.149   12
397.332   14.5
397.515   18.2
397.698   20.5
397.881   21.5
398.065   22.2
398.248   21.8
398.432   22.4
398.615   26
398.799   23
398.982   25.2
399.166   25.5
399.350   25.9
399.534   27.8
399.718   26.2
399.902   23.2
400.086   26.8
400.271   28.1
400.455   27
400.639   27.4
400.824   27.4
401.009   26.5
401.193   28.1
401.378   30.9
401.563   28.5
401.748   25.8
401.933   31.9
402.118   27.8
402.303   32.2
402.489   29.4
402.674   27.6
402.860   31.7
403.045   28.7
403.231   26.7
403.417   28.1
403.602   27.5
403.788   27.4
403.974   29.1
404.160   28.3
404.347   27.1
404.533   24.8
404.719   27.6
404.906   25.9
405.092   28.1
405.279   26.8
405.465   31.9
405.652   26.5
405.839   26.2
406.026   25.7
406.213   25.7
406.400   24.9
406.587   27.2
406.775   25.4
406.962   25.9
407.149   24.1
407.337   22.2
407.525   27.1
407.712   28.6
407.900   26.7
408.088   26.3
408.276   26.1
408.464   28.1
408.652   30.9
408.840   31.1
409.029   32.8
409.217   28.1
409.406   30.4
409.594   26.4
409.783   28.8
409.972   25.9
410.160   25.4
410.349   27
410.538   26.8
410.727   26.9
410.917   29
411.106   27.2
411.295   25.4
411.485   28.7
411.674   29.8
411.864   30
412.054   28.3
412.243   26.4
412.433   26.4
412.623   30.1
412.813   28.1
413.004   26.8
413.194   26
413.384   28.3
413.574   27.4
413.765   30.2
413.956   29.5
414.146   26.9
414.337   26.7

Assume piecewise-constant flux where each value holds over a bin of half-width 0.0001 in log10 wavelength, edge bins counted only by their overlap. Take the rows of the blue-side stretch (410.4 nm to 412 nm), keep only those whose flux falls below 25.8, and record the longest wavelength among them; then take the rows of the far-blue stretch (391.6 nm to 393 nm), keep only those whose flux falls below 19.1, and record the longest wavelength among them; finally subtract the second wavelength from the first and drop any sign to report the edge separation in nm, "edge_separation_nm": 18.33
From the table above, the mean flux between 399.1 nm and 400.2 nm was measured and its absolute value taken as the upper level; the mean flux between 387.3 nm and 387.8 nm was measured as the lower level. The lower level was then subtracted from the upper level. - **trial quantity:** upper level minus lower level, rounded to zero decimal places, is 11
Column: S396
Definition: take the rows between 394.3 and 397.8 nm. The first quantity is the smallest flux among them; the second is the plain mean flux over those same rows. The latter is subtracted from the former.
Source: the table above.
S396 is -7.9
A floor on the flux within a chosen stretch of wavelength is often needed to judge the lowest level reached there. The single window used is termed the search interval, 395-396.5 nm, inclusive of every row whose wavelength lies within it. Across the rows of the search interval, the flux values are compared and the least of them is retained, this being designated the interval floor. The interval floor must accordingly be 9.94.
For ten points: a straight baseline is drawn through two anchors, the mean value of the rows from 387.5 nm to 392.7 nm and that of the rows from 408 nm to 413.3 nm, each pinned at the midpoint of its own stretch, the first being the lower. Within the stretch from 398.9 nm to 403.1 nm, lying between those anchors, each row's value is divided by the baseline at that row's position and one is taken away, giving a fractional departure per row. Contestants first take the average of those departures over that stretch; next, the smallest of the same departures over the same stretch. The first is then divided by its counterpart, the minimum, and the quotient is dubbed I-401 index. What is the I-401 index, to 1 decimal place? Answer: 5.4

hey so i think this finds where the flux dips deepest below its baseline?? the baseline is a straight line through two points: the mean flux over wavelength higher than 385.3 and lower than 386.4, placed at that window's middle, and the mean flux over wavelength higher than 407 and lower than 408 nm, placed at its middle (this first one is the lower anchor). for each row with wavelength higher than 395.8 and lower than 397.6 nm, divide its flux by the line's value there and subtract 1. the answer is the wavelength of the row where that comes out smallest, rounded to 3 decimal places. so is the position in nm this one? 396.966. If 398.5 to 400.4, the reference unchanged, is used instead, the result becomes 399.902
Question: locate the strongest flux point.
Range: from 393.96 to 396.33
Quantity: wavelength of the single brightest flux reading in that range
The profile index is 395.142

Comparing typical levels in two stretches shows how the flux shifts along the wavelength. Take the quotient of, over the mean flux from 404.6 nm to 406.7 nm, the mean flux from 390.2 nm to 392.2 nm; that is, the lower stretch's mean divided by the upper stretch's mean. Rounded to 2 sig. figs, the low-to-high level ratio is 0.69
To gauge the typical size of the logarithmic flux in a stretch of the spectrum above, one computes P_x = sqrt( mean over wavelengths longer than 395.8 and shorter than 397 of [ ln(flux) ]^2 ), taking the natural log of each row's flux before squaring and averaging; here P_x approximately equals 2.5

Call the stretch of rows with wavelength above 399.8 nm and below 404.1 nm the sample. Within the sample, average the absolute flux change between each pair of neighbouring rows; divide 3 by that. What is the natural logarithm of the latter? 0.300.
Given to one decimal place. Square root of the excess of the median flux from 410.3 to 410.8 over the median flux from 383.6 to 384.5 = 4.1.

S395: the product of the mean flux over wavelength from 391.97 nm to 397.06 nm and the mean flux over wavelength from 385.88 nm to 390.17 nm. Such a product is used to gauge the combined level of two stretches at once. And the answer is 224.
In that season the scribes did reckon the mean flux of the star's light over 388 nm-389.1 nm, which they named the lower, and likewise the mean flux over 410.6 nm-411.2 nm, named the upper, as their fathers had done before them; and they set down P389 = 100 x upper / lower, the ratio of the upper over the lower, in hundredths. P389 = 183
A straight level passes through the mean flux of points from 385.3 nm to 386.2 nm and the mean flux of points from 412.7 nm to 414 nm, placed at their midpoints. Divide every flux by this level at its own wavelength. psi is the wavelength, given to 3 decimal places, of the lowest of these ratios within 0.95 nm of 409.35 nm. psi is 410.160 nm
